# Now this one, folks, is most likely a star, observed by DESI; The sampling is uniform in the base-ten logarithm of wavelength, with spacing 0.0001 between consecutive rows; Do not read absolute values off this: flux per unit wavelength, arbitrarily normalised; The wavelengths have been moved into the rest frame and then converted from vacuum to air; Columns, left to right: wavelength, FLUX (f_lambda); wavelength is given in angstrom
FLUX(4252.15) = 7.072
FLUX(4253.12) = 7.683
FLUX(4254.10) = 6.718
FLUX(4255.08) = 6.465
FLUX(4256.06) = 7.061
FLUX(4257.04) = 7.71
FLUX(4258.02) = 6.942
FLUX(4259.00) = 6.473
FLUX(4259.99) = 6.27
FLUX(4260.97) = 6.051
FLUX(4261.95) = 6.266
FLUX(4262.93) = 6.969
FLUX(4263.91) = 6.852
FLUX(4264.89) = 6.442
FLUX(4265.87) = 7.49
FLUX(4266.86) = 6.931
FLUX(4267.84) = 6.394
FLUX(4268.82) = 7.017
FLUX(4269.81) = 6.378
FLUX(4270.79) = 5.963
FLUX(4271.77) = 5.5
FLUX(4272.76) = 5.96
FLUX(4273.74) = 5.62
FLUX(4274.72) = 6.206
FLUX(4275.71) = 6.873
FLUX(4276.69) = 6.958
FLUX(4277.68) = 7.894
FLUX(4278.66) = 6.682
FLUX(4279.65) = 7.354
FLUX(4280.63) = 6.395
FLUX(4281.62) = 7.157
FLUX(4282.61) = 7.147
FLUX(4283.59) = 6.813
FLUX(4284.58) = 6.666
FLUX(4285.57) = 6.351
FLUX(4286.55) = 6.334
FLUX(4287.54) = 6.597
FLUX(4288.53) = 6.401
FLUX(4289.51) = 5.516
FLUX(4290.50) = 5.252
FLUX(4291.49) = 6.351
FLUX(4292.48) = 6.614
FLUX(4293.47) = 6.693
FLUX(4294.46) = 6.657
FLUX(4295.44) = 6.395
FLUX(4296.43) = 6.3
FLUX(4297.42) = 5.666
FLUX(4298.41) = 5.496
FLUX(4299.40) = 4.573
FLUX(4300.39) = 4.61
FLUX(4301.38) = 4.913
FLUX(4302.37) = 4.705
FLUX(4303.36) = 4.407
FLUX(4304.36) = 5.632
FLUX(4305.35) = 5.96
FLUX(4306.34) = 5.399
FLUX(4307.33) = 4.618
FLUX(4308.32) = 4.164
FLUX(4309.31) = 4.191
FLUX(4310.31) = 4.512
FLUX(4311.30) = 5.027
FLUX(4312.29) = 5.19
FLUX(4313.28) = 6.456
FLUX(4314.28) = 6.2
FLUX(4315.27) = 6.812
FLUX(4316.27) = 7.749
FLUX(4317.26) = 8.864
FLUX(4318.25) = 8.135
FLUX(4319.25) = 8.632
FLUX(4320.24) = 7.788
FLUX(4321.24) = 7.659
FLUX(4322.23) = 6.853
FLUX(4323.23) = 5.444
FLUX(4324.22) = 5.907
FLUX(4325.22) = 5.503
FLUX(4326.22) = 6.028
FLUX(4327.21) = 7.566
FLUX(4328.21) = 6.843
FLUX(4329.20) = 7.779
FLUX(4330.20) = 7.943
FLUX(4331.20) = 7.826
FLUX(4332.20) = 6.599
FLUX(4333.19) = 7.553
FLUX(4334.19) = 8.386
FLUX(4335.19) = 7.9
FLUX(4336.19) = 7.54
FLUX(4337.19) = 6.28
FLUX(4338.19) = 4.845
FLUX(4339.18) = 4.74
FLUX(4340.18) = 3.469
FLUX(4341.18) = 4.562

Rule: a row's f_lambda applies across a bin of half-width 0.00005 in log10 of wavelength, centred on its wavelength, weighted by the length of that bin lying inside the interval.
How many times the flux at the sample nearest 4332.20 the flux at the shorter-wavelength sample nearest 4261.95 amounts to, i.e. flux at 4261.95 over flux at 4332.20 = 0.95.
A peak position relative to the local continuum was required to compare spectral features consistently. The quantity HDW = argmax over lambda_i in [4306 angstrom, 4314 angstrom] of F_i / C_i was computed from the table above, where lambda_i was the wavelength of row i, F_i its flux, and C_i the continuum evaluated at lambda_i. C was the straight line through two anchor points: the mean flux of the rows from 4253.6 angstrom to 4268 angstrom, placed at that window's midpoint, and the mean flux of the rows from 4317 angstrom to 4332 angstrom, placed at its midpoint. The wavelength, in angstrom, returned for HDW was 4313.28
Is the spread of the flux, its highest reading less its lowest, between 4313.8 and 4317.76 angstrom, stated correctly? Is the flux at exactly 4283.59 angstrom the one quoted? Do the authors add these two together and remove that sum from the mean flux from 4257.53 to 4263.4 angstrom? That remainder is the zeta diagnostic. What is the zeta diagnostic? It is -3.0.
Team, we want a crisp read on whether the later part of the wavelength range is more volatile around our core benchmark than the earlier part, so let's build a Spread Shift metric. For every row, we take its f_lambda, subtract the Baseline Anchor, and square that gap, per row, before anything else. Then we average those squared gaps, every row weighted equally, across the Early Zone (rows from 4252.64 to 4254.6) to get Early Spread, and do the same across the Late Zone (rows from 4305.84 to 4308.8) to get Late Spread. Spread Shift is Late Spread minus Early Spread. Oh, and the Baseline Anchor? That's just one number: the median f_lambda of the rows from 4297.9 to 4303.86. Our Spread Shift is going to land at -6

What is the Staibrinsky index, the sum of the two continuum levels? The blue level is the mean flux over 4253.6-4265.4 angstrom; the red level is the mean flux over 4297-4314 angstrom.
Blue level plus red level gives 11.7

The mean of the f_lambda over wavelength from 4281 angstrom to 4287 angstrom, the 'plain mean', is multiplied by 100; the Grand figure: 674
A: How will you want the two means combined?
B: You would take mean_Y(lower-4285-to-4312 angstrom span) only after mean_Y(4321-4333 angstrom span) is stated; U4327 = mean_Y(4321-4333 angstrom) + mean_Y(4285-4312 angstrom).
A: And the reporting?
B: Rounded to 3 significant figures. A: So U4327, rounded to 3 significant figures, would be 12.4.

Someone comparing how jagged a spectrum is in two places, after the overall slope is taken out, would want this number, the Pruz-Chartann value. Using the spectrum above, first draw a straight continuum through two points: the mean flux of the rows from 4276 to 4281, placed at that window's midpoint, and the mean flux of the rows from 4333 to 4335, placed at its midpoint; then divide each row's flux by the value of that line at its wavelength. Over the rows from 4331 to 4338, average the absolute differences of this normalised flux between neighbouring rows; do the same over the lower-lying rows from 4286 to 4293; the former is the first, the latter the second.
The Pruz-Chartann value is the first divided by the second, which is 1.6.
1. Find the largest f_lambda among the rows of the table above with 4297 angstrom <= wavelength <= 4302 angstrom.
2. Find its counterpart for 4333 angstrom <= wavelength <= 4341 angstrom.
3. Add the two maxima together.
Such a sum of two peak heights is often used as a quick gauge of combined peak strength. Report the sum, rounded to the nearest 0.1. 14.1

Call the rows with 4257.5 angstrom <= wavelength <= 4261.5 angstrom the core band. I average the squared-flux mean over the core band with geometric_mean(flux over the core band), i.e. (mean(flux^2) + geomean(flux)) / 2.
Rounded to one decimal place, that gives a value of 24.0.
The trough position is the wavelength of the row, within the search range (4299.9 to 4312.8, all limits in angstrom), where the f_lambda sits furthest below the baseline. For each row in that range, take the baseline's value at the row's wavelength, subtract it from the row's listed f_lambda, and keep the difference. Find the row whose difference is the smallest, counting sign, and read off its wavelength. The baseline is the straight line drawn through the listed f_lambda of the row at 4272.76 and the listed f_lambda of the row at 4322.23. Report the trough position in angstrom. 4308.32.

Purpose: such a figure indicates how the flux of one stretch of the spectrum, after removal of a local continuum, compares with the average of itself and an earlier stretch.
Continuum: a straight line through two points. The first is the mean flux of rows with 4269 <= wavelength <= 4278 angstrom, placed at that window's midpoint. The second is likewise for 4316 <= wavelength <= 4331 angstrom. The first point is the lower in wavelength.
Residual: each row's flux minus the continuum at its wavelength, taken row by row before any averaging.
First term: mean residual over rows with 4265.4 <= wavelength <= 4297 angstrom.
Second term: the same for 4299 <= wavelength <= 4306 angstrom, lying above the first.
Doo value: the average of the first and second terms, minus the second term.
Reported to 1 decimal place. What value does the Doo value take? 1.0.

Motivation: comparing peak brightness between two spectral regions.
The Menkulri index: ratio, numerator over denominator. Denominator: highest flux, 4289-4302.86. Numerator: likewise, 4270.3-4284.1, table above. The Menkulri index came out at 1.18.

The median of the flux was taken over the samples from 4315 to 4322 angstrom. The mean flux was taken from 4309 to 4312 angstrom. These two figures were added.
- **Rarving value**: 12.4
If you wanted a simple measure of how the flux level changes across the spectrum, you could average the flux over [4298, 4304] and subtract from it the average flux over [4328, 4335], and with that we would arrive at -2.8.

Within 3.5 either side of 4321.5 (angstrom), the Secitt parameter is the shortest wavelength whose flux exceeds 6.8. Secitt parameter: 4318.25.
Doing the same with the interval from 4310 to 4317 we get 4315.27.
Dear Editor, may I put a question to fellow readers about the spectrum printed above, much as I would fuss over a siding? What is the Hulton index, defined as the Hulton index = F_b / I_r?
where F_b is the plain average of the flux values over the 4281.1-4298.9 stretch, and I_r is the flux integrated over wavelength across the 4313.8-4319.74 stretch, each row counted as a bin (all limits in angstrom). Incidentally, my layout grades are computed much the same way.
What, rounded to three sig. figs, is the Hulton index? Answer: 0.138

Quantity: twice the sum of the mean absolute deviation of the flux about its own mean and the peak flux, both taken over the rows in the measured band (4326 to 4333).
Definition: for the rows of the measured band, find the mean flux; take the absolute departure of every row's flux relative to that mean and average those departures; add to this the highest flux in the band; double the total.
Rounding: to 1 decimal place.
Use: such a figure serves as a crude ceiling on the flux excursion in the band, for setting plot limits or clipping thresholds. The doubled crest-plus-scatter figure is 17.1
